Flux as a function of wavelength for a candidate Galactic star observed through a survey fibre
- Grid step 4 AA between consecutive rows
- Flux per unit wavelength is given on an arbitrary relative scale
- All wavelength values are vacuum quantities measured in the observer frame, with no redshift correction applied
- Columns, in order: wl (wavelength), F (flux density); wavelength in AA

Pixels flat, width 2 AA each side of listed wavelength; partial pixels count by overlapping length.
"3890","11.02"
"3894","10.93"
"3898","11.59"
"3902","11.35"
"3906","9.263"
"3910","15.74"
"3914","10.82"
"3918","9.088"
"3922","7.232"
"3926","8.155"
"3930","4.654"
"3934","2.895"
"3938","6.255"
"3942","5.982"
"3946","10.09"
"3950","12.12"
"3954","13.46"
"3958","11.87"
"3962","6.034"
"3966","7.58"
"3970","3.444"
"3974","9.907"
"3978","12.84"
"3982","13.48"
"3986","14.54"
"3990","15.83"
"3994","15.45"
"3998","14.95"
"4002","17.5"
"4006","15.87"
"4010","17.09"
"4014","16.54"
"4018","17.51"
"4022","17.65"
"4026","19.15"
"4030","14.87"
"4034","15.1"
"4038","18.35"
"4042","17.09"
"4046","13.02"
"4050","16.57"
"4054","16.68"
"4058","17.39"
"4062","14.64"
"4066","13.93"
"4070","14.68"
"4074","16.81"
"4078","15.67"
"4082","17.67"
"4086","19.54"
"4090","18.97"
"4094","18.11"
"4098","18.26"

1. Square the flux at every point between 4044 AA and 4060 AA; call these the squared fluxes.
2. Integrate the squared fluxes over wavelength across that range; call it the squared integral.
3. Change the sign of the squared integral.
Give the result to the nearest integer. -4099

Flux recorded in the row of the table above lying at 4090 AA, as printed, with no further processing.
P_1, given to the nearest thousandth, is 18.970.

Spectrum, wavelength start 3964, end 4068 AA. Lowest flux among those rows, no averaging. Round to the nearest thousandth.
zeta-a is 3.444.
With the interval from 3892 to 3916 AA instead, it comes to 9.263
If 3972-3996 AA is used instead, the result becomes 9.907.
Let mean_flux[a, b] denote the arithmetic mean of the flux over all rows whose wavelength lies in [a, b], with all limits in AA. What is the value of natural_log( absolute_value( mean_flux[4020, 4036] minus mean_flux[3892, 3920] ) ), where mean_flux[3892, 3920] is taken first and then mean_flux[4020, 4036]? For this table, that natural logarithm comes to 1.7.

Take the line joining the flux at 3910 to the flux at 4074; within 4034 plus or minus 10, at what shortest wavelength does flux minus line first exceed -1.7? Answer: 4026 AA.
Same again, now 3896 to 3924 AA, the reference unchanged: 3910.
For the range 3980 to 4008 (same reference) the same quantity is 3986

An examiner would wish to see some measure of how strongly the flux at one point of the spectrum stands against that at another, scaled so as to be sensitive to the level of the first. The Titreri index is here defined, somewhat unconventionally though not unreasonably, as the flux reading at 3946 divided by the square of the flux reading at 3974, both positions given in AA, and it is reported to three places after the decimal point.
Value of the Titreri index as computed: 0.103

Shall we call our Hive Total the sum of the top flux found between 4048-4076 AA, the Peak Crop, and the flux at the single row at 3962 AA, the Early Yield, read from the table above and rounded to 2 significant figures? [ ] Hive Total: 23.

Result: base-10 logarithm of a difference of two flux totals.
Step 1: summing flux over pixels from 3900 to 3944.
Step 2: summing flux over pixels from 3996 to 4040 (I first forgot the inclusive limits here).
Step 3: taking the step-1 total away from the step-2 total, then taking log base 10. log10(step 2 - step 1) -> 1.97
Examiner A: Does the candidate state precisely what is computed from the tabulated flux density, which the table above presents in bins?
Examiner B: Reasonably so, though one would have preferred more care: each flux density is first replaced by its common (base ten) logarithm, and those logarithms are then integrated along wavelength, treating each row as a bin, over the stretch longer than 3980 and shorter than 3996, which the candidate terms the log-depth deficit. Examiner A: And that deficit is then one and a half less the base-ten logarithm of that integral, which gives 0.23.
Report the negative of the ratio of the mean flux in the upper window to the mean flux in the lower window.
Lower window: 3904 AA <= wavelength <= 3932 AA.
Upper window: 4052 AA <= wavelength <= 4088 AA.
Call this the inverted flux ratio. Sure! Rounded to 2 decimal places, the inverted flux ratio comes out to -1.76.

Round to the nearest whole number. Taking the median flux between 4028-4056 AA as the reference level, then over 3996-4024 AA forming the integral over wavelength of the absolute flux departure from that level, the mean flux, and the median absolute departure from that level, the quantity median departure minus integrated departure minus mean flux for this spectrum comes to -39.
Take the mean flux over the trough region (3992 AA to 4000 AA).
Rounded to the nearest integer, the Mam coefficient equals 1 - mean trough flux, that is -14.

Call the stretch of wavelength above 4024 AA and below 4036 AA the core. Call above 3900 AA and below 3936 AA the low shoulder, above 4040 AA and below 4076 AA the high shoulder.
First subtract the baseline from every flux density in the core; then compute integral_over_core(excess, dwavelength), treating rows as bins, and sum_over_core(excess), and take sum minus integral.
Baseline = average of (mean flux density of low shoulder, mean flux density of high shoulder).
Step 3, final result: -37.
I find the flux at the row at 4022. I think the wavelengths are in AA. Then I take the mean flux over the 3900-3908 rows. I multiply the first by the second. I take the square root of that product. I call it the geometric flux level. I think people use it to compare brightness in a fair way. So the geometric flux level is 13.5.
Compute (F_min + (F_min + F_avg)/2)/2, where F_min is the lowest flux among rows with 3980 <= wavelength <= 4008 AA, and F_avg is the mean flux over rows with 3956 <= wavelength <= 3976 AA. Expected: 12.1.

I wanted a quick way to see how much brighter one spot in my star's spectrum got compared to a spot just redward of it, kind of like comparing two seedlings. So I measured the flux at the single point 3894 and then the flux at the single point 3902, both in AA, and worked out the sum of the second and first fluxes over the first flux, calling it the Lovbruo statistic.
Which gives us 2.0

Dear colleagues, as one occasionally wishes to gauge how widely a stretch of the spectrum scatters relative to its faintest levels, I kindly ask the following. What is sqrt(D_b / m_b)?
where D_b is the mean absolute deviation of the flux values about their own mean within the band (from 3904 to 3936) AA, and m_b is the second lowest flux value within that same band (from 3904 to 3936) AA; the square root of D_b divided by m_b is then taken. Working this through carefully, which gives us 0.77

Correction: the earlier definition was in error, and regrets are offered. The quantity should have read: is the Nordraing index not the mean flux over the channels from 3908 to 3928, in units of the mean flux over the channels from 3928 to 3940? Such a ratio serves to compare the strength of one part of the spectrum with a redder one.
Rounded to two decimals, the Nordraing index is 2.22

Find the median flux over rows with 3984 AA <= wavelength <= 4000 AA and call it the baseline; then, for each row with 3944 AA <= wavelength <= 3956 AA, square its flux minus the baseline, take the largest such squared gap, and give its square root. 5.1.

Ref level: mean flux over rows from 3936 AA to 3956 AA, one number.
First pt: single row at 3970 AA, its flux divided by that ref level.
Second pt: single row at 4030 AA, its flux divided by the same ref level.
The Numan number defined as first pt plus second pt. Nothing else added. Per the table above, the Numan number 1.91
